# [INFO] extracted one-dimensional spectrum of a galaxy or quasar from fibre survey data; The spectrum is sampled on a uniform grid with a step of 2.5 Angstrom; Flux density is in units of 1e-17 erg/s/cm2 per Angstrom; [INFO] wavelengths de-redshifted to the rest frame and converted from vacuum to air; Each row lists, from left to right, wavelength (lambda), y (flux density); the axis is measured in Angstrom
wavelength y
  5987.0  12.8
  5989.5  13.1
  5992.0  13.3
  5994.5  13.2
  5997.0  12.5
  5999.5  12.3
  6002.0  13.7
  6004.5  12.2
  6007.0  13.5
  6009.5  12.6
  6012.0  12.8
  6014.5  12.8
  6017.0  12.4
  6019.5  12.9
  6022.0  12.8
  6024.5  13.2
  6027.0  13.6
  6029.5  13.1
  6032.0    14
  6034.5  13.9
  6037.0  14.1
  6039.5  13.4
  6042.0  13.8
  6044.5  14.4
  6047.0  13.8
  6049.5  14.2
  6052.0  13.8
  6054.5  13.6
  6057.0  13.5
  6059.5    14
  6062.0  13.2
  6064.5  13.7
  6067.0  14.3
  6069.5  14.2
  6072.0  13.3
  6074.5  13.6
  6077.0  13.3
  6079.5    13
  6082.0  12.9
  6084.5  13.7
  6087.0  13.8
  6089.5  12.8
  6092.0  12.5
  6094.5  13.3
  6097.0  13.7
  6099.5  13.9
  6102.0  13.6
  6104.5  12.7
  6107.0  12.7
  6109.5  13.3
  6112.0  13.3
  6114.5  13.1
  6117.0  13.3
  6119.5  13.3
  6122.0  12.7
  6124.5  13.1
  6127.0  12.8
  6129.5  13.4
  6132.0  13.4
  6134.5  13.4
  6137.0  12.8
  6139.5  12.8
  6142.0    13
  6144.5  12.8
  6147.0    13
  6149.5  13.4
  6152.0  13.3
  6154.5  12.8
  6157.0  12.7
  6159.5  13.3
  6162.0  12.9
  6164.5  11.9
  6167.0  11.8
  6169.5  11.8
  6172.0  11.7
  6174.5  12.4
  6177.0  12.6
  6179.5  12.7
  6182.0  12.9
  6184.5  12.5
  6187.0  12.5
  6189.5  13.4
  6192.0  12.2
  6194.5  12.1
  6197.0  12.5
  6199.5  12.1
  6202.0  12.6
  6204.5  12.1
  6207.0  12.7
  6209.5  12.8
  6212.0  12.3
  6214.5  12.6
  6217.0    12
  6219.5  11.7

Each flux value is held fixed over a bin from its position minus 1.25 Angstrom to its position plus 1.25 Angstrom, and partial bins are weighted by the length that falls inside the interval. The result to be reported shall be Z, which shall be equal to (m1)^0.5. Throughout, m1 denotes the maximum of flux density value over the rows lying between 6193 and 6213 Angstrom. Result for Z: 3.58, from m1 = 12.8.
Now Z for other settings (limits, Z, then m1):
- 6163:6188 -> 3.59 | 12.9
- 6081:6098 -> 3.71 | 13.8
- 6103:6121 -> 3.65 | 13.3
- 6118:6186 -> 3.66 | 13.4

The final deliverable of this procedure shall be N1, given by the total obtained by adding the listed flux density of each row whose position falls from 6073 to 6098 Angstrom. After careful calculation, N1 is 133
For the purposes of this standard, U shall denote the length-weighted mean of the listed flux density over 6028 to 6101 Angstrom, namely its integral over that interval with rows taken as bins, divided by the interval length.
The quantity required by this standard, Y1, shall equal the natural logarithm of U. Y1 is 2.61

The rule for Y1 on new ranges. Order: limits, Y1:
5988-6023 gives 2.55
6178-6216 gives 2.53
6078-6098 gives 2.58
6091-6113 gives 2.58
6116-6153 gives 2.57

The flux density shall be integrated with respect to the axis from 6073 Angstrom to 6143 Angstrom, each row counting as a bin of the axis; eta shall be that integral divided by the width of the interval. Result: 13.2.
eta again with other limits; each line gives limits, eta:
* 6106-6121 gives 13.2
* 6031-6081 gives 13.7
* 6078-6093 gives 13.1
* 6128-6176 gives 12.8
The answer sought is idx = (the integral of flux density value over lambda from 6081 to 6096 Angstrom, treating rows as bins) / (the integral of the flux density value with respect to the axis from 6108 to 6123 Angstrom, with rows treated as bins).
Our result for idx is 1.00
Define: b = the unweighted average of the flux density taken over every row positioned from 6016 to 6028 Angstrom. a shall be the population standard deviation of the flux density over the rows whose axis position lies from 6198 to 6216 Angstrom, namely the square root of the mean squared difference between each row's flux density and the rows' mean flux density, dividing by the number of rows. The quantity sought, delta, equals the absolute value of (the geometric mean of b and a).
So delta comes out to 1.86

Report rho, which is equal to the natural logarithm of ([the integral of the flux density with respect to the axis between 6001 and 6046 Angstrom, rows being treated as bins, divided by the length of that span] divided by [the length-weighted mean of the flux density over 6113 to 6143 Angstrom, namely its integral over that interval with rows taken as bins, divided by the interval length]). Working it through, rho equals 0.01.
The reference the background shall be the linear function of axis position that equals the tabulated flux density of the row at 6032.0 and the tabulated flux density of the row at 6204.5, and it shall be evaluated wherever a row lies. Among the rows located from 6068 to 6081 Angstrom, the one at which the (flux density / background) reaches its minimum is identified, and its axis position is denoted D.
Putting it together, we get 6079.5 Angstrom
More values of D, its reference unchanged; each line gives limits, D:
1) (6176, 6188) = 6184.5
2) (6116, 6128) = 6122.0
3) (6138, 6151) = 6139.5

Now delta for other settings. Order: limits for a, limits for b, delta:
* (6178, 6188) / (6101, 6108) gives 1.47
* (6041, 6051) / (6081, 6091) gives 1.86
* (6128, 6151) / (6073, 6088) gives 1.90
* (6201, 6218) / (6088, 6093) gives 1.91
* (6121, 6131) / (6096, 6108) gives 1.91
